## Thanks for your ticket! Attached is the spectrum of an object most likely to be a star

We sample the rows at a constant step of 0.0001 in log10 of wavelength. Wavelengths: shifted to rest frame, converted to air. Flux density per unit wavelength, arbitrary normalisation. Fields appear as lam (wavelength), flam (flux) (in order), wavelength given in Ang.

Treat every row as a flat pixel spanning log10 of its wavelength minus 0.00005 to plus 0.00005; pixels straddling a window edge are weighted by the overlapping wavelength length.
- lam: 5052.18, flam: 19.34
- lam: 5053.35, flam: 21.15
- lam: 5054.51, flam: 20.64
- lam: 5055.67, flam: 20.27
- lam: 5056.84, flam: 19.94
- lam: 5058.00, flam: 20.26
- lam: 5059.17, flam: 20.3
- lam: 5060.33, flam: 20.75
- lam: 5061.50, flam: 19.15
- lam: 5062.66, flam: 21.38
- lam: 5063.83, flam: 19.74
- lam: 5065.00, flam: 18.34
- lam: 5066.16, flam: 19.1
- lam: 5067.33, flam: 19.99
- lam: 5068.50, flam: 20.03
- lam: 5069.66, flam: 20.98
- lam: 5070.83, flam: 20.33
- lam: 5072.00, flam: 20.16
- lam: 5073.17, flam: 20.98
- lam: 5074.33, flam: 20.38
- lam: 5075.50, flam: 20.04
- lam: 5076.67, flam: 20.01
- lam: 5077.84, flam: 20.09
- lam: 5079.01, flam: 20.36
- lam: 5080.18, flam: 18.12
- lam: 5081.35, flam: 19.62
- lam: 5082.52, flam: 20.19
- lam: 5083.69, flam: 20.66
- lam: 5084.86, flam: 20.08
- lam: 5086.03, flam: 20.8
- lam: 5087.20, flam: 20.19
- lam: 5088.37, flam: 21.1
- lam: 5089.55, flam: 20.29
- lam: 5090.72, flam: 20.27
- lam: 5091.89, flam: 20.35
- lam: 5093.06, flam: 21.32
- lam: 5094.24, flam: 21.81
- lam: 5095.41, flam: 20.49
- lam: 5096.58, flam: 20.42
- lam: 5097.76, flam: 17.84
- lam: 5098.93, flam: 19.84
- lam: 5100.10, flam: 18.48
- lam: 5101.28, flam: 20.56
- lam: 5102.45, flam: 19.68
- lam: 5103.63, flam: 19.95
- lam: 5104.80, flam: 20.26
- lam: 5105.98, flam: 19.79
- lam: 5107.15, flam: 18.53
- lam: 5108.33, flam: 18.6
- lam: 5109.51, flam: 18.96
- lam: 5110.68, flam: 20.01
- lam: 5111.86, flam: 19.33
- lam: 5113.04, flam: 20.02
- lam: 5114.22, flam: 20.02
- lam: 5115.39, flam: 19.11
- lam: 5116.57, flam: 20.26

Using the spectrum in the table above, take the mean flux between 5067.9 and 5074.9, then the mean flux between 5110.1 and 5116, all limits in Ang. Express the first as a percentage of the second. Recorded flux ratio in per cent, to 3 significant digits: 104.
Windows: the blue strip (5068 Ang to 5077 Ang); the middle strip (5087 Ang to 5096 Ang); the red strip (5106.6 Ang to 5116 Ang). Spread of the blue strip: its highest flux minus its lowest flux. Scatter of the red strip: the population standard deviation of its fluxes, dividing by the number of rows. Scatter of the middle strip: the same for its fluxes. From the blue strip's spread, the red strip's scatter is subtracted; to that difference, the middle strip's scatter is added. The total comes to 0.9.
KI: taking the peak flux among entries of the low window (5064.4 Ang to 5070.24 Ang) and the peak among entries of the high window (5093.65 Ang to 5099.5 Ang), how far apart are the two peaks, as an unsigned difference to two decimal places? 0.83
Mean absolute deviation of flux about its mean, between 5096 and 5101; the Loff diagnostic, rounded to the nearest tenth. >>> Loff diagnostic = 1.0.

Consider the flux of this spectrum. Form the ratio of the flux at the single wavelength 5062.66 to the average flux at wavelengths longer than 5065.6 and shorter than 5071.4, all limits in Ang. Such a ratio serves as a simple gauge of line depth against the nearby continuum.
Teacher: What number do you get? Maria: 1.06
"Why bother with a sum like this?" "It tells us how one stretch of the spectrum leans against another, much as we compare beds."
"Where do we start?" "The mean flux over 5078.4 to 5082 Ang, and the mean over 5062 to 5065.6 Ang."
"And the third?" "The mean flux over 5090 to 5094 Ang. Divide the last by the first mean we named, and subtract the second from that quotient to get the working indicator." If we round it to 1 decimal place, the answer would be -18.8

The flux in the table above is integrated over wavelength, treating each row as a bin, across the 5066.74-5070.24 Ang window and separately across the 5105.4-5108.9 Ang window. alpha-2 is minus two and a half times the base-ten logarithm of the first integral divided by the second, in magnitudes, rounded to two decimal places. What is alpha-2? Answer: -0.07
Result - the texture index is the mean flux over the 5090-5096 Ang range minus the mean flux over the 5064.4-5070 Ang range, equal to 1.2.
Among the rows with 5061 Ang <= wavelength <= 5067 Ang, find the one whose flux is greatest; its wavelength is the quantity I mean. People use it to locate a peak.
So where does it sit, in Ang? 5062.66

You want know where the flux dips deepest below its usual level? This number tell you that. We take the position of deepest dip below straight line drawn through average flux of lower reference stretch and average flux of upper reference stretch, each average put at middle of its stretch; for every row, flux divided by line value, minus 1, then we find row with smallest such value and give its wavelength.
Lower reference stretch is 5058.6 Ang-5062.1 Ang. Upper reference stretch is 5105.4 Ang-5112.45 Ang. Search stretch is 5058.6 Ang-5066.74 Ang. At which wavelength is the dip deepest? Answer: 5065.00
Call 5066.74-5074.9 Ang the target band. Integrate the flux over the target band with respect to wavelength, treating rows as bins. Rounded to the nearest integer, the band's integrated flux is 167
